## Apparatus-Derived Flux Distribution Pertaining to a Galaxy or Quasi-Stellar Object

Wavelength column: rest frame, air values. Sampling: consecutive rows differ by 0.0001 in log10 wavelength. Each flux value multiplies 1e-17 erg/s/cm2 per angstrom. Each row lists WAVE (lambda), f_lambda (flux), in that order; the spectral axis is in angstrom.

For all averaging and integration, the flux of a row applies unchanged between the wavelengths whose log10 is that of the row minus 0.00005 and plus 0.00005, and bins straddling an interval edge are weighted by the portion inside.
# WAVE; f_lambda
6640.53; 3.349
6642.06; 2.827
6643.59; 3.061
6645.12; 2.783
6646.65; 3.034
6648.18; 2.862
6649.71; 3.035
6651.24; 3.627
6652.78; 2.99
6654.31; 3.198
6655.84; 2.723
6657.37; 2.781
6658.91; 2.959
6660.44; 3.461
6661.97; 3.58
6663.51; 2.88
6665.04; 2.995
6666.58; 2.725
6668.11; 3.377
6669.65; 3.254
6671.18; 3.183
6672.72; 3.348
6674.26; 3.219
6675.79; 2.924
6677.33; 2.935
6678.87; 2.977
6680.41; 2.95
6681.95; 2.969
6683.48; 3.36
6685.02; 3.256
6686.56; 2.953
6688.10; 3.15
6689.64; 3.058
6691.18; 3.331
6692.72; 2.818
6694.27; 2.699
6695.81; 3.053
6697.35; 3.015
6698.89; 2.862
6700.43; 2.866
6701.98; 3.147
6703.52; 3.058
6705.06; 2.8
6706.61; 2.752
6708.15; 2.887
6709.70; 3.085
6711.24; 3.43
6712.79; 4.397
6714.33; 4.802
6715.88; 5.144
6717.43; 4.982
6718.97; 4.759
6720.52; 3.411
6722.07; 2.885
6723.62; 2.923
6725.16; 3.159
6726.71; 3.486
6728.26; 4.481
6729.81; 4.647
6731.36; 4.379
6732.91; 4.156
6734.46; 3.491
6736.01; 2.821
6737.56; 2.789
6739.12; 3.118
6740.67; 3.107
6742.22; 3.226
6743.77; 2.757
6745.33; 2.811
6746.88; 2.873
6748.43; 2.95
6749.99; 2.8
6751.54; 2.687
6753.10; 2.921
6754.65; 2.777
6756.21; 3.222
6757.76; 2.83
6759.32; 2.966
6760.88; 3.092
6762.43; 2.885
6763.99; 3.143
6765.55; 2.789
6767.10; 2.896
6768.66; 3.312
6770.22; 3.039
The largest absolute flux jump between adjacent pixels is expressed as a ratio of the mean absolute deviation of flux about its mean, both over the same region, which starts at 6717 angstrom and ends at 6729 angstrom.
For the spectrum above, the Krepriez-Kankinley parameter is 1.8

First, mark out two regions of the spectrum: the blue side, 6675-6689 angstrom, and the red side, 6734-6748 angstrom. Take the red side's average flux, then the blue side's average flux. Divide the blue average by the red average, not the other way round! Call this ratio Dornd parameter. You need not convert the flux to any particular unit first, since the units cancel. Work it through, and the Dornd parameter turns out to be 1.02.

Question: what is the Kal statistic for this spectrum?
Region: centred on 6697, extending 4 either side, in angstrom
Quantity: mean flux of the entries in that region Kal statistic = 2.9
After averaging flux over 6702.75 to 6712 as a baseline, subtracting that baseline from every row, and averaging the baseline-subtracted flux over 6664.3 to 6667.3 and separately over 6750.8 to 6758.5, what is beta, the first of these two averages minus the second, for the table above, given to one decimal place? 0.0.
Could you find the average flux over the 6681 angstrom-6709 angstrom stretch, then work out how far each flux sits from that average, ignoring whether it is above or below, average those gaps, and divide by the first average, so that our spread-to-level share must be 0.052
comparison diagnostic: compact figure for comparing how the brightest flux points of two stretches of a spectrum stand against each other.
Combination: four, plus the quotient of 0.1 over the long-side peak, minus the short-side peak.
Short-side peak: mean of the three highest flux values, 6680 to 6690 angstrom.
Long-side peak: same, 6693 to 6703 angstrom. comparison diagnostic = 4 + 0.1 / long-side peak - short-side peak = 0.78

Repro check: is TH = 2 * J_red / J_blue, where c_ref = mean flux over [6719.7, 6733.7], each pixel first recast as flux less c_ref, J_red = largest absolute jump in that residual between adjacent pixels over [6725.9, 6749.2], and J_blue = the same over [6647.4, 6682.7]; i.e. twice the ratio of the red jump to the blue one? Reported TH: 2.8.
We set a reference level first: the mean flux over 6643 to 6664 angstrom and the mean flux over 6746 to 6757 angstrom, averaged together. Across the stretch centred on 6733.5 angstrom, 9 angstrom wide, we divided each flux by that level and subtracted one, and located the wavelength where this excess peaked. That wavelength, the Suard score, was 6729.81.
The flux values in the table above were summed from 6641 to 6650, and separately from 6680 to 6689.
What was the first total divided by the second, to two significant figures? 0.94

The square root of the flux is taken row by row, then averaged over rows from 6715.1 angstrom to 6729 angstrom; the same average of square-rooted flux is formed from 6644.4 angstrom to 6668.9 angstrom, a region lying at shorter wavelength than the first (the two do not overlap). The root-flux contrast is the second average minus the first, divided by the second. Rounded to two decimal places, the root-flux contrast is -0.12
